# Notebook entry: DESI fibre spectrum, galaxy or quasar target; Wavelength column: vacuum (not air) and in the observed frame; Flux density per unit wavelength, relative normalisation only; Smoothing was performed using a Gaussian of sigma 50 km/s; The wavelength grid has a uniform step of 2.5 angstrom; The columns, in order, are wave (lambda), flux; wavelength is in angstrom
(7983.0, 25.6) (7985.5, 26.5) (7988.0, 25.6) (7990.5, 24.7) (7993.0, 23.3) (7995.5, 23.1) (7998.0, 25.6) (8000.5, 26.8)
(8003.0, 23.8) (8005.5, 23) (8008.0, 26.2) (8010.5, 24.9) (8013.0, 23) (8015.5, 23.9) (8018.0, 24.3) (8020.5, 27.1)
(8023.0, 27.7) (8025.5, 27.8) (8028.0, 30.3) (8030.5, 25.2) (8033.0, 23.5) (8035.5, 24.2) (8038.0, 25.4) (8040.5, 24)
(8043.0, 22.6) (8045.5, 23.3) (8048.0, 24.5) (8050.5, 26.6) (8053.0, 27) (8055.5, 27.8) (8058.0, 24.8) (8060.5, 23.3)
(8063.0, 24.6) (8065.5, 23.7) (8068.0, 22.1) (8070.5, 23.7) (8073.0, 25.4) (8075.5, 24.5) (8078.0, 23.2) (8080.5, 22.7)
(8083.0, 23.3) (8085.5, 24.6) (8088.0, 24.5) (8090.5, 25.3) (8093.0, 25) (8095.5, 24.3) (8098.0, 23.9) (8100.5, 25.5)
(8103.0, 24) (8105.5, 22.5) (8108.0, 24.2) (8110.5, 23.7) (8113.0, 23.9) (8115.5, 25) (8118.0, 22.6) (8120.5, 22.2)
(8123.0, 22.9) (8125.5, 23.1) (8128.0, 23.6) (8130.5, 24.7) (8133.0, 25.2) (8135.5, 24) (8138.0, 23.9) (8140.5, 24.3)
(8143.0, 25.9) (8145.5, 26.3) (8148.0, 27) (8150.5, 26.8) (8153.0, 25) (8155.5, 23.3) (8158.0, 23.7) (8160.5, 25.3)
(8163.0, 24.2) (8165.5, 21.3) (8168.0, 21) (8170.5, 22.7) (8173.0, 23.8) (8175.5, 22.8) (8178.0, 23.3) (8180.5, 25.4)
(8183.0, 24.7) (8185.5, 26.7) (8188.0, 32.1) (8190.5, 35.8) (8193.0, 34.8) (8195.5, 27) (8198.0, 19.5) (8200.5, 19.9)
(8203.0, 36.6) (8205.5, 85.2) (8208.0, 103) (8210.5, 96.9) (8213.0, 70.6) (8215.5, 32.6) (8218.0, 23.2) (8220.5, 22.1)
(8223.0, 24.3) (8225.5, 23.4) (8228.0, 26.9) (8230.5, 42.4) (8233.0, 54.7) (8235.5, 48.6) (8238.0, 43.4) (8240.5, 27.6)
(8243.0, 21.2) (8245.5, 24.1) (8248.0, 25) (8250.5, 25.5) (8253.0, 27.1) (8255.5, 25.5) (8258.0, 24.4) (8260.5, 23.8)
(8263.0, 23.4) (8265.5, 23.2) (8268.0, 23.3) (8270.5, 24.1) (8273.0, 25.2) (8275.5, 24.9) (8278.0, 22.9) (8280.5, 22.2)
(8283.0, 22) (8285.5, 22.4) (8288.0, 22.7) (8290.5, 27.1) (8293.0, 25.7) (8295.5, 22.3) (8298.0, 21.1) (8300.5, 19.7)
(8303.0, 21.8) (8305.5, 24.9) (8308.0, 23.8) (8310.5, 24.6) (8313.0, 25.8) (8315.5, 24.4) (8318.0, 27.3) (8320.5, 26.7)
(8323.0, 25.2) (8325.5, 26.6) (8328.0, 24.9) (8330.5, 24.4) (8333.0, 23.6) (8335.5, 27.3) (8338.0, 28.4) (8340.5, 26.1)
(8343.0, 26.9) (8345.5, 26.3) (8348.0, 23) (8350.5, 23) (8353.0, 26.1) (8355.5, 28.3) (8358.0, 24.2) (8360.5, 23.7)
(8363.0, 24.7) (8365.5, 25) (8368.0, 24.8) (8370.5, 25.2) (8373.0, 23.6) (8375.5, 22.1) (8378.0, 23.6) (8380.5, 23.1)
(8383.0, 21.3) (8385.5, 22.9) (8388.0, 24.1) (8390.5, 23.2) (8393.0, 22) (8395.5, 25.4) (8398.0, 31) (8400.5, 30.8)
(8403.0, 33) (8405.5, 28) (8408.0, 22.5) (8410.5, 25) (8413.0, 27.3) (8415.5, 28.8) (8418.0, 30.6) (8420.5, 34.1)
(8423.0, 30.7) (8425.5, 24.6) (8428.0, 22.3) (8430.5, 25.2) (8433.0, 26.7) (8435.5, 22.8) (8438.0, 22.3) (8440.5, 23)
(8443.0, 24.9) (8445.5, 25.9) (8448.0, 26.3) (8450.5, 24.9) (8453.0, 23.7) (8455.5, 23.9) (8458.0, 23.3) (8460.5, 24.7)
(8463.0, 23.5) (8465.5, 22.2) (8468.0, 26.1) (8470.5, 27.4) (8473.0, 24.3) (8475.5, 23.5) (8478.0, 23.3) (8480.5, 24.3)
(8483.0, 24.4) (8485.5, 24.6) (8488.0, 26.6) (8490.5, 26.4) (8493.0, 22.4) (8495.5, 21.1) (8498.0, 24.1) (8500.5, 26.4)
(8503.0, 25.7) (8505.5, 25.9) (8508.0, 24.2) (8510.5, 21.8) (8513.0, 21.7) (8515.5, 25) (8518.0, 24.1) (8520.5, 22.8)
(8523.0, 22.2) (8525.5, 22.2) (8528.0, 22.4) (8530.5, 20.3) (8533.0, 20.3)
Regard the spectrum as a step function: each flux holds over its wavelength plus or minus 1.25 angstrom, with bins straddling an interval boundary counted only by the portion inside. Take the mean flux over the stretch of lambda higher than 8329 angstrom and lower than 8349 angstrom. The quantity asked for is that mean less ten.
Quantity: 15.8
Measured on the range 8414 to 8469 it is 15.5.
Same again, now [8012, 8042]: 15.5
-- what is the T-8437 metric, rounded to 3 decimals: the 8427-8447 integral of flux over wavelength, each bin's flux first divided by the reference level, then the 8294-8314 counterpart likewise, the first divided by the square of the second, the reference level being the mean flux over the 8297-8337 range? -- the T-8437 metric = 0.056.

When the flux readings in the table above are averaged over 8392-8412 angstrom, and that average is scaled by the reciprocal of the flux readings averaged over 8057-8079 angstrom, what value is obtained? 1.14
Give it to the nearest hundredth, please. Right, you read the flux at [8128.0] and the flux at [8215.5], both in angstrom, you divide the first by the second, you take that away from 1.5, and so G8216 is 0.78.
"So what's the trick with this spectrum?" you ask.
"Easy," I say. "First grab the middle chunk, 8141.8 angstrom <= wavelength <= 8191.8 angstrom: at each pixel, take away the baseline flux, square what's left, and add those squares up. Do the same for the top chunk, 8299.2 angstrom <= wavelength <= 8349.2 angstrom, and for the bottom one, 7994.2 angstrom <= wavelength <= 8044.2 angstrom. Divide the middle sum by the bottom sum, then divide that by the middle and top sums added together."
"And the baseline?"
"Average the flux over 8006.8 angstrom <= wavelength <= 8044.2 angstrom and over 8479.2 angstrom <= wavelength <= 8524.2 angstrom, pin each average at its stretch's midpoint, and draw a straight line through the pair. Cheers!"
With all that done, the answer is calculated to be 0.009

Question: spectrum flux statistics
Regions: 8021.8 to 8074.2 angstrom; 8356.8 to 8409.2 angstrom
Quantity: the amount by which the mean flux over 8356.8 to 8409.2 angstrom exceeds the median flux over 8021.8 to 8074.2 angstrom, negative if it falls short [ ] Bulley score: 0.4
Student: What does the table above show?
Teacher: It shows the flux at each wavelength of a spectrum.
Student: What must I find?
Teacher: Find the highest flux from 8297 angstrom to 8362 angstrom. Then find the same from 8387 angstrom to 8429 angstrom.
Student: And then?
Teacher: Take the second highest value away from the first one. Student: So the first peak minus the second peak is -5.7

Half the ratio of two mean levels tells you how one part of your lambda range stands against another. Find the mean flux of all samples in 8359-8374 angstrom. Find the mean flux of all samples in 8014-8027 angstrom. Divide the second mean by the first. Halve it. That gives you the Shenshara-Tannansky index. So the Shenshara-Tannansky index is 0.534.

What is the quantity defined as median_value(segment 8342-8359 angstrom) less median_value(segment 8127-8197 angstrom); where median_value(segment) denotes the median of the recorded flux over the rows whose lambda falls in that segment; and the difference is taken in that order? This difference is 1.4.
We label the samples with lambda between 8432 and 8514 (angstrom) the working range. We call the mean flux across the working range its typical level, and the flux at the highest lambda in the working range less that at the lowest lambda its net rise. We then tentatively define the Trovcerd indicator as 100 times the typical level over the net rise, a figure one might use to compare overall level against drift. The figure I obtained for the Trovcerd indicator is -486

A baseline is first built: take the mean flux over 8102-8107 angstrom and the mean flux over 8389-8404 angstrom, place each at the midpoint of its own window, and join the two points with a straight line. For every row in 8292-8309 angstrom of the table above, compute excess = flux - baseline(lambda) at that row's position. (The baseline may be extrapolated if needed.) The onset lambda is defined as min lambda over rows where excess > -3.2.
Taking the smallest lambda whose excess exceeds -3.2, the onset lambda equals 8293.0 angstrom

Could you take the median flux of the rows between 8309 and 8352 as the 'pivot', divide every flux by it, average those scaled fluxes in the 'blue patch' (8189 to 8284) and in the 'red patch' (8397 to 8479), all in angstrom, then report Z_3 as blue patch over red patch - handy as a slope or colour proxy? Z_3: 1.3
